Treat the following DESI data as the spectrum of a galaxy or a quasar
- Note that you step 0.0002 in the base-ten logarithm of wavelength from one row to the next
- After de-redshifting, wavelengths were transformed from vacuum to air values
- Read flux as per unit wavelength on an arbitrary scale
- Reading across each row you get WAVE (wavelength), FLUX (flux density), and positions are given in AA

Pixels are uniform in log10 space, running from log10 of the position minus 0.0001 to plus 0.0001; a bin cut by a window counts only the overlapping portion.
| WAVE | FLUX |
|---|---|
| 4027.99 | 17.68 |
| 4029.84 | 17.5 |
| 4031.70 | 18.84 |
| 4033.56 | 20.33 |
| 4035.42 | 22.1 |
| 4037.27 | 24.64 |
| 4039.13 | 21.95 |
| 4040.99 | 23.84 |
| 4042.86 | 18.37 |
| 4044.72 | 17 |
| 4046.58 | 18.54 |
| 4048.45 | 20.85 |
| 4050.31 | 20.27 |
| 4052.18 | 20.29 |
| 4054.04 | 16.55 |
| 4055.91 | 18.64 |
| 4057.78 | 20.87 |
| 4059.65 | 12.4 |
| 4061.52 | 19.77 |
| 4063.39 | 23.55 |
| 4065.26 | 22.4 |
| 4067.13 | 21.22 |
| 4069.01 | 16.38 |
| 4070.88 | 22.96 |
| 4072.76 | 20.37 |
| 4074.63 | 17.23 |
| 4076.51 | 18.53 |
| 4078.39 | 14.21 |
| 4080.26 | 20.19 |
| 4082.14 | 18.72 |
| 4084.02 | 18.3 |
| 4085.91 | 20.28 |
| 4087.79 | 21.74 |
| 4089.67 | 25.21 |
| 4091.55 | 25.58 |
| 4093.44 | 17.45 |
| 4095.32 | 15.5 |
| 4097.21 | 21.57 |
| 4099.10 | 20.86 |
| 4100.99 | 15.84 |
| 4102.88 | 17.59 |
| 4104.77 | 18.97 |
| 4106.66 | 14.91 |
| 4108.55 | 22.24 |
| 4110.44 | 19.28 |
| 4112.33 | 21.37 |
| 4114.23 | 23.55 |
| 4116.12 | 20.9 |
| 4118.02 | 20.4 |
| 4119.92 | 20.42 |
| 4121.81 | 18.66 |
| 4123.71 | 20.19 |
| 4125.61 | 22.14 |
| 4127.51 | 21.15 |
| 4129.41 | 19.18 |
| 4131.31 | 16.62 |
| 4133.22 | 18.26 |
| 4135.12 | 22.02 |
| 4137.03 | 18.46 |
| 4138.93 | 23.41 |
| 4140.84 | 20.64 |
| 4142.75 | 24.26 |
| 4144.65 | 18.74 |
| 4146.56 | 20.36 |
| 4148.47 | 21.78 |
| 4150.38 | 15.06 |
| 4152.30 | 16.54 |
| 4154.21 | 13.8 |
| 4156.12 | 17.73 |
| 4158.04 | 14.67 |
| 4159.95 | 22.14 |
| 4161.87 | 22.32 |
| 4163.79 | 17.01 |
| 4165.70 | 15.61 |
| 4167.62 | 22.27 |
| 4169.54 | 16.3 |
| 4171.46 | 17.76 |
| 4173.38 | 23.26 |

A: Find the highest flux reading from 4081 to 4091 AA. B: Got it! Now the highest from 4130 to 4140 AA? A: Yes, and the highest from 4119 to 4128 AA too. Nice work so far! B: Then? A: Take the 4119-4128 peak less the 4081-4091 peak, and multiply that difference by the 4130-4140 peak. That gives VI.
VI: -72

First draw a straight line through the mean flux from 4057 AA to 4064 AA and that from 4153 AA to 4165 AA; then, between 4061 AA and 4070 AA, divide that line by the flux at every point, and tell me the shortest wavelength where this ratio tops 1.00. 4069.01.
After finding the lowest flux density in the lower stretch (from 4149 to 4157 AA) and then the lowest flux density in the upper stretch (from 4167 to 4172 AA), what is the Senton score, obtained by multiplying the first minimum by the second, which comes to 225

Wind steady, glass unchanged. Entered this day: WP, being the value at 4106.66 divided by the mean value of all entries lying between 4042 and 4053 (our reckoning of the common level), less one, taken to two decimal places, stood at -0.22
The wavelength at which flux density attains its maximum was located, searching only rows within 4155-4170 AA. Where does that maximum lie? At 4161.87 AA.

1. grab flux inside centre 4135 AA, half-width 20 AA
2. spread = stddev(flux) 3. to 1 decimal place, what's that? 2.6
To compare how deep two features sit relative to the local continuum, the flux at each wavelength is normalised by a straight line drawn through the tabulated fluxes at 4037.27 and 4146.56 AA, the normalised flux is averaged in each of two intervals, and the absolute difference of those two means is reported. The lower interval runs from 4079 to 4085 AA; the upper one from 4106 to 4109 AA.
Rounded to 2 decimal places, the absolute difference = 0.02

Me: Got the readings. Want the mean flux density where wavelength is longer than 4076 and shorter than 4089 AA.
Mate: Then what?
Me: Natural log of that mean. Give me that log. 2.94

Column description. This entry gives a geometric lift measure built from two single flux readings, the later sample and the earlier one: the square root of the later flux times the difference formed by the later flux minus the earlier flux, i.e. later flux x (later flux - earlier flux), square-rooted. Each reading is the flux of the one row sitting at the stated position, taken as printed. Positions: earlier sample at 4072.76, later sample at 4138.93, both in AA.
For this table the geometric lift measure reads 8.4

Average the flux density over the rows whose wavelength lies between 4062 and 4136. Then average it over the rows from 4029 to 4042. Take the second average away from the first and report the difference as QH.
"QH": -1.4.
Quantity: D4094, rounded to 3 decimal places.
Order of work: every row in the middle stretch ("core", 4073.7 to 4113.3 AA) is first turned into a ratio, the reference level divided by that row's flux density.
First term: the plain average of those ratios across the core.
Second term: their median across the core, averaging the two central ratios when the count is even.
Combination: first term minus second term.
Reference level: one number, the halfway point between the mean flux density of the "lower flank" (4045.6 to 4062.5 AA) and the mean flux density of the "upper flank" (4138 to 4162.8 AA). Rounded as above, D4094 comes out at 0.006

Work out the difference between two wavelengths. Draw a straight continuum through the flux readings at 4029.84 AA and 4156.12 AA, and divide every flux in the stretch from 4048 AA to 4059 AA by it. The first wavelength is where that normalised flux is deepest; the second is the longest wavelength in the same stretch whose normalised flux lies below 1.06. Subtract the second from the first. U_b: 0.0 AA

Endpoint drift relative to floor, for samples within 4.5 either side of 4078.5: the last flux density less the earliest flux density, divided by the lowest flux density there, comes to 0.1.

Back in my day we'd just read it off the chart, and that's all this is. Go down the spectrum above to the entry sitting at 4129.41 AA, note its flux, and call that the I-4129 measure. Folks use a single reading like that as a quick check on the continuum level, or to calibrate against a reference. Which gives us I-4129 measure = 19.18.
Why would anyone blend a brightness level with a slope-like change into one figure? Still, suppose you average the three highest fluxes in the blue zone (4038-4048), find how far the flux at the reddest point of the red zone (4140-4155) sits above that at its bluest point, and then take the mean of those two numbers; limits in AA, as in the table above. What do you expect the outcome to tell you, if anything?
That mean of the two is 7.3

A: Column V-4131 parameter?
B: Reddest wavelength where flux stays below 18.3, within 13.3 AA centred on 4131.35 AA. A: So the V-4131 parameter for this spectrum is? 4133.22 AA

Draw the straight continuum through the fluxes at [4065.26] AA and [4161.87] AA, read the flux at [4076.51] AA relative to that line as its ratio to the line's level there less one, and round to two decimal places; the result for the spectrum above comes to -0.17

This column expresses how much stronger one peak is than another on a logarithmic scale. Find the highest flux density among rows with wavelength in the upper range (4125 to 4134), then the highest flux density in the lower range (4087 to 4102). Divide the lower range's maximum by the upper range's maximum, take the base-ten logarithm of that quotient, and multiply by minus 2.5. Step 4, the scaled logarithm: -0.16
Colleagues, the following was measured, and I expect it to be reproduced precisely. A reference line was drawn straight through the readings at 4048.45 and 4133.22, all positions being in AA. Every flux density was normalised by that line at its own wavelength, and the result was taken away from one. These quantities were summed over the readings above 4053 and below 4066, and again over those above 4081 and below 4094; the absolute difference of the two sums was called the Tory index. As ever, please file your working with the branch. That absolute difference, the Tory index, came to 1.0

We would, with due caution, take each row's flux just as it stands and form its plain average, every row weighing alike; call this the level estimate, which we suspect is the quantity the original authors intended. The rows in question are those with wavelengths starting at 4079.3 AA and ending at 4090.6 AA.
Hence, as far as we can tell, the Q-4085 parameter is 20.7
